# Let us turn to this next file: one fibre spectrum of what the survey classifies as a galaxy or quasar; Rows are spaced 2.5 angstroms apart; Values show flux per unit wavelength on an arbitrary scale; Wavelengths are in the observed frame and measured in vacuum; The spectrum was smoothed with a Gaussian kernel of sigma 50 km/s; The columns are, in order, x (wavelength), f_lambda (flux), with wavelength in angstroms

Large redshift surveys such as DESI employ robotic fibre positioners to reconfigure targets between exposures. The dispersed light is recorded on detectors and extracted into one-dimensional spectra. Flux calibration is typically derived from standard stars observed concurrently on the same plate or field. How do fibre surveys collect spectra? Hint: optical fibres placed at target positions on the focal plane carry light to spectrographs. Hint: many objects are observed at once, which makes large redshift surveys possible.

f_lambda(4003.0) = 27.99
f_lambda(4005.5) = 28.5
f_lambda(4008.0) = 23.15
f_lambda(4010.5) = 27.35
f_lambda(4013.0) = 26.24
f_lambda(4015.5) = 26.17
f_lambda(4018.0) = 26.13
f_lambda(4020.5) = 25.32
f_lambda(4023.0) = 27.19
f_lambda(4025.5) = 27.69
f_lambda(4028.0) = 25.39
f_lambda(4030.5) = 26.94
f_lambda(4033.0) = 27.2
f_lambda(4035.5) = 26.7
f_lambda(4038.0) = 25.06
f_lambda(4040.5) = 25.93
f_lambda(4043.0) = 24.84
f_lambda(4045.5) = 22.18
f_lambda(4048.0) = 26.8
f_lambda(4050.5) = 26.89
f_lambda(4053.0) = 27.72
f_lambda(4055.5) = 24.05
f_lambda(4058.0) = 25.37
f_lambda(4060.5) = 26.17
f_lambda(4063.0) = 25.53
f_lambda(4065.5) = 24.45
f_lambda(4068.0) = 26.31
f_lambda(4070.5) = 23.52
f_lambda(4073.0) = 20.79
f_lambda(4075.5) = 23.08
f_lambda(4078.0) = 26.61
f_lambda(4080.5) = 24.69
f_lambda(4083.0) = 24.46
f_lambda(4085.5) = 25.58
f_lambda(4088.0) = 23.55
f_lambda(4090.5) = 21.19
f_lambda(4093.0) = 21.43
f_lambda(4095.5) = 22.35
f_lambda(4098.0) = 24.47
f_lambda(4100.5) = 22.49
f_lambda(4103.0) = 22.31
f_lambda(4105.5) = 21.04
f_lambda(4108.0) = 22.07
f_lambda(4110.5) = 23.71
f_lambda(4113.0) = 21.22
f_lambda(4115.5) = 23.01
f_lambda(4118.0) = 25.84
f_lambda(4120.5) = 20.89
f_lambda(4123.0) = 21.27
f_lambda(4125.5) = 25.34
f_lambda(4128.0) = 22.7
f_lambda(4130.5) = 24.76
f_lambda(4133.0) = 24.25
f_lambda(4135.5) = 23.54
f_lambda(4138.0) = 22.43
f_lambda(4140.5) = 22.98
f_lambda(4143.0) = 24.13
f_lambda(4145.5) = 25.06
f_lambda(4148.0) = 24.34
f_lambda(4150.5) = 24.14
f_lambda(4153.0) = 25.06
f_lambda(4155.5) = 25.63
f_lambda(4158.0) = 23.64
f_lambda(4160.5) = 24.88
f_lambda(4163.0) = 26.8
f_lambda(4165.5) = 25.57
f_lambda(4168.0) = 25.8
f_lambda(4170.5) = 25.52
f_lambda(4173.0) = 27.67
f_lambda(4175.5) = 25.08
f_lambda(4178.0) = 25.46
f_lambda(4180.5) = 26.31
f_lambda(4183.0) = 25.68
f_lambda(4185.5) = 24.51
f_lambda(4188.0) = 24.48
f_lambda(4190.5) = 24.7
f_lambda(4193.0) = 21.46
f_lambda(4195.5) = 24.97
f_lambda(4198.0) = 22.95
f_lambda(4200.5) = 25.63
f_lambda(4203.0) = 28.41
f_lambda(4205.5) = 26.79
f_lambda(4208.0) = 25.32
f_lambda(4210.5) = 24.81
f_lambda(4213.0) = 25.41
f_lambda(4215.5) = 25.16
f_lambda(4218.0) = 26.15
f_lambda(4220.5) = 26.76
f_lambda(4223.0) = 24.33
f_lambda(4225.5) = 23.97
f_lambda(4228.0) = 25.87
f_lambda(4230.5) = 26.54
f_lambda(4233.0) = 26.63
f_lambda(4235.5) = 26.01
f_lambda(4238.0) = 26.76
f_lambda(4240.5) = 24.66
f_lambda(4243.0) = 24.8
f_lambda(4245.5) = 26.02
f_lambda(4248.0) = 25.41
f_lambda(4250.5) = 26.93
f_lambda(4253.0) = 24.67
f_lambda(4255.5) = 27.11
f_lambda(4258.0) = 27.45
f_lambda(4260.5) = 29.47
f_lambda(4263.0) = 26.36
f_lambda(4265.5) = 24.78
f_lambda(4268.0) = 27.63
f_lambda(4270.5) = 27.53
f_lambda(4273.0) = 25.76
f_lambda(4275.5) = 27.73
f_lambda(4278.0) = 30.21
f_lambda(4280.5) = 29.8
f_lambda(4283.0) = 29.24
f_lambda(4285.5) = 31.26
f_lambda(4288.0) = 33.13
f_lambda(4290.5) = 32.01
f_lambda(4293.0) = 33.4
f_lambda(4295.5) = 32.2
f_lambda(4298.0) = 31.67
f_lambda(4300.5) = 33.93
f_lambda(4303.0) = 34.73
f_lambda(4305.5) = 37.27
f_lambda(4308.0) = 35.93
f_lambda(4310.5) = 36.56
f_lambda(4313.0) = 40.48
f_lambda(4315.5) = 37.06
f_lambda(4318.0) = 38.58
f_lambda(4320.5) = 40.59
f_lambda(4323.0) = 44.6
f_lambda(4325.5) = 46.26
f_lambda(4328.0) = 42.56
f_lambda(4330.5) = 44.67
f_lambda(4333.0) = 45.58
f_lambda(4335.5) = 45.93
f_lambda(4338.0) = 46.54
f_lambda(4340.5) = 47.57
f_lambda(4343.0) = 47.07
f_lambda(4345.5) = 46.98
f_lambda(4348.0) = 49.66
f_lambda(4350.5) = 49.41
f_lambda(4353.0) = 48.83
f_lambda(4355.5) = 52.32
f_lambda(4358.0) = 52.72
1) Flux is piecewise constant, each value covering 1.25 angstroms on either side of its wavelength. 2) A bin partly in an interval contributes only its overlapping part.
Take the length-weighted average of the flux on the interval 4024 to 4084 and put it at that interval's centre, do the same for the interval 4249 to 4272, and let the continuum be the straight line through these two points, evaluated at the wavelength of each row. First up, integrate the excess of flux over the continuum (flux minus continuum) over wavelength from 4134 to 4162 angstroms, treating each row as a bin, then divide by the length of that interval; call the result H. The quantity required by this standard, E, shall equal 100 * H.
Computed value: -185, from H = -2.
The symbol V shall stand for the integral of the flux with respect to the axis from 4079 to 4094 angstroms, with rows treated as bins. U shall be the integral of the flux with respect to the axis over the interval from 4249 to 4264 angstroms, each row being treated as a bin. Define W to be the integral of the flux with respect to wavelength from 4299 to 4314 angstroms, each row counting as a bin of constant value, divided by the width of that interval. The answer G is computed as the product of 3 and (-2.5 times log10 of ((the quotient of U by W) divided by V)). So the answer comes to 11.3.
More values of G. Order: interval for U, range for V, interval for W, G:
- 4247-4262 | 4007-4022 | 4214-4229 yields 10.4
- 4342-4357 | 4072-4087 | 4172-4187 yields 8.3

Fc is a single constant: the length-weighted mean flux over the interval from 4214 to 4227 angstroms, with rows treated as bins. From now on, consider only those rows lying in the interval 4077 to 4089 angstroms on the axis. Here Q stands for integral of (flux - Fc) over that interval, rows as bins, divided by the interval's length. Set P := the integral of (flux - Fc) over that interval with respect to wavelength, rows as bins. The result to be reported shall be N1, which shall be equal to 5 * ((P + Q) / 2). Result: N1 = -10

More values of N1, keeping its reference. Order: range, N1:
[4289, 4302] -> 259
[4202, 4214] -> 27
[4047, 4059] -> 29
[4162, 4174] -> 31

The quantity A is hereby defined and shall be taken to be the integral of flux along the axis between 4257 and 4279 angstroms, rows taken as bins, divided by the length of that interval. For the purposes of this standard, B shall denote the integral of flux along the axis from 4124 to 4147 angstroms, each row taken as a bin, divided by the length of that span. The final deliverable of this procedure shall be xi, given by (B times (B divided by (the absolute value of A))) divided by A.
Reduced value 0.8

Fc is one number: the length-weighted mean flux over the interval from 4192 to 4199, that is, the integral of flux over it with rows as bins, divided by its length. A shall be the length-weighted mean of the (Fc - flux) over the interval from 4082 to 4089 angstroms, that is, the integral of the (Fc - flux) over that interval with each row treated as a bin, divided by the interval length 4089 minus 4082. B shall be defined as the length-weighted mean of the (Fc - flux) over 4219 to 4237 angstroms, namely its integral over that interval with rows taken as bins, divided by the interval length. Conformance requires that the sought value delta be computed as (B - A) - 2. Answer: -3.2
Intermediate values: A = -1.4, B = -3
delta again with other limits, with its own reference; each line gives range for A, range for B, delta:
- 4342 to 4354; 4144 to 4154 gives 21.8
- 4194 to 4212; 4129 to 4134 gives -0.9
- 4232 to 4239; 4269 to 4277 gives -2.7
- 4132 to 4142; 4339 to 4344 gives -26.0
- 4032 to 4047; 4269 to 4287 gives -5.5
